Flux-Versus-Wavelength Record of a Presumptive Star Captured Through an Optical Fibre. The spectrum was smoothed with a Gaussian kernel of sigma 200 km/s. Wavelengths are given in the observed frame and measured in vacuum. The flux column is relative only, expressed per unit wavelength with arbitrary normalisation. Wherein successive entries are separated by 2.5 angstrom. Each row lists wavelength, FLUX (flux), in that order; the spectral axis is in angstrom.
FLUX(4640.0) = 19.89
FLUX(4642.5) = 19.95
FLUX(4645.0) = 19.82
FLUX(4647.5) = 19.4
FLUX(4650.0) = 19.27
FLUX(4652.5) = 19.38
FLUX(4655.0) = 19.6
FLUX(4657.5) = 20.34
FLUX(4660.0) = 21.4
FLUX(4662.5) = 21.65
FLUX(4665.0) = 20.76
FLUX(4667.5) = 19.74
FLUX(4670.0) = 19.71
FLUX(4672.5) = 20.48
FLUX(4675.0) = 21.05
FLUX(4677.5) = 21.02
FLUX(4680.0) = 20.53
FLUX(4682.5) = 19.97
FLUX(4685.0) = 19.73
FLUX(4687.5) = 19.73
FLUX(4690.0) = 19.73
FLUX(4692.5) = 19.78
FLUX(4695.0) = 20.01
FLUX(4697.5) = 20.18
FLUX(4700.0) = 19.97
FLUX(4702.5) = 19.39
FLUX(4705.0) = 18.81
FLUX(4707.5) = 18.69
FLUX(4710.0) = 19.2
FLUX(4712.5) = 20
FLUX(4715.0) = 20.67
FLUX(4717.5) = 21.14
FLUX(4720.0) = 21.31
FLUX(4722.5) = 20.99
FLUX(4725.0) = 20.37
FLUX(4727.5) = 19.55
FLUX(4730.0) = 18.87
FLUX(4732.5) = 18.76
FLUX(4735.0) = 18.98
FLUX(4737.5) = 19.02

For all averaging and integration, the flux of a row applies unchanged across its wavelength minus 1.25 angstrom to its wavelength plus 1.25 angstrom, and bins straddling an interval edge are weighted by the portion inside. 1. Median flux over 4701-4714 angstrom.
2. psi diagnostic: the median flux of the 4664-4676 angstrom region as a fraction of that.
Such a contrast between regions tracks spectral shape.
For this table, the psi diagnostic 1.07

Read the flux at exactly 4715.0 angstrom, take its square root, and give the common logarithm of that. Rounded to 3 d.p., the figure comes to 0.658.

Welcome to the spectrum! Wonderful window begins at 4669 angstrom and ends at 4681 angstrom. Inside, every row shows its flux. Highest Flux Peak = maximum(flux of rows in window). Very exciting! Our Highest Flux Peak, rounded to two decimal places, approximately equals 21.05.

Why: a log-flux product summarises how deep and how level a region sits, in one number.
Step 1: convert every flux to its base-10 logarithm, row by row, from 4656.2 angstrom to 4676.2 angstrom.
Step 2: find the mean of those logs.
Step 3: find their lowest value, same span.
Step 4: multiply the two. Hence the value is 1.702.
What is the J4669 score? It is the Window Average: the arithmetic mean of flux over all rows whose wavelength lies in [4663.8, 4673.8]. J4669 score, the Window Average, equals 20.2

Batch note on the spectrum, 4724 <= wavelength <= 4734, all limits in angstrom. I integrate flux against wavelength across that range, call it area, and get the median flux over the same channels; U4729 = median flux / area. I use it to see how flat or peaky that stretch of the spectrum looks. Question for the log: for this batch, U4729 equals 0.10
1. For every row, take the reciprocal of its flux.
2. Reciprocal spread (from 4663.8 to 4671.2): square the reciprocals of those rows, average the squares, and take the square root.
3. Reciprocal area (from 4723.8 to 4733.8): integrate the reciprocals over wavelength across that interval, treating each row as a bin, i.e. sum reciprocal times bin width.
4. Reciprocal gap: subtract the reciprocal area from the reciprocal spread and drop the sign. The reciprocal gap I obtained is 0.47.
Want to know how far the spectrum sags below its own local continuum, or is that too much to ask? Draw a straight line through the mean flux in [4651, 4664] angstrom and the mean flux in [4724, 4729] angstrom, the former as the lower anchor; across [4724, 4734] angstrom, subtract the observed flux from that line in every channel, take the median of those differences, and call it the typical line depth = 0.7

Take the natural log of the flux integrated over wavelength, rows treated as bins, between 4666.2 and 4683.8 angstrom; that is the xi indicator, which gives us 5.88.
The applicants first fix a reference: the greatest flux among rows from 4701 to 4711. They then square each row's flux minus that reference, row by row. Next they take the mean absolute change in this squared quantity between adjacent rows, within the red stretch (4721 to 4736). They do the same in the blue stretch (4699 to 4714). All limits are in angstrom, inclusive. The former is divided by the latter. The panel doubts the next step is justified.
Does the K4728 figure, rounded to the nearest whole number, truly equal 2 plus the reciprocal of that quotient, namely 3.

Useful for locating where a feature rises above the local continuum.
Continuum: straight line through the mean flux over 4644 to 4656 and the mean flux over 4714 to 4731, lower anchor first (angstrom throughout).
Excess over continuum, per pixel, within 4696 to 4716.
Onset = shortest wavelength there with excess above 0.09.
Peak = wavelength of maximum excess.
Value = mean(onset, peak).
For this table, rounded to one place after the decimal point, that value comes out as 4715.0 angstrom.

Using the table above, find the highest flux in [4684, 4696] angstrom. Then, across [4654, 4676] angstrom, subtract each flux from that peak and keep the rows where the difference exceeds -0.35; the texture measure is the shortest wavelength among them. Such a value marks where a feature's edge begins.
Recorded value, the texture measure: 4655.0 angstrom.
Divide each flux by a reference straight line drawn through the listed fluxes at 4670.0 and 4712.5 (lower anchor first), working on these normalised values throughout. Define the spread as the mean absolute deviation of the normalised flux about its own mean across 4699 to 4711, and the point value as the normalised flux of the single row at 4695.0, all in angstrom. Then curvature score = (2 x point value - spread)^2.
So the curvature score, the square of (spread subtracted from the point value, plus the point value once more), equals 4.0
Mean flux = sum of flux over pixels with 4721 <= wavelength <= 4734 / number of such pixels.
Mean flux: 19.7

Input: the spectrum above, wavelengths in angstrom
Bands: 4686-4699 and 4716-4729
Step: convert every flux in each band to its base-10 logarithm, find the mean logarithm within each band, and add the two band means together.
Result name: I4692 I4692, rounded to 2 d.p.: 2.61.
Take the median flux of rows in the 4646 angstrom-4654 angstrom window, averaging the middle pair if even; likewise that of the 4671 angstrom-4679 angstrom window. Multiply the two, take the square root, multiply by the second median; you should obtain 424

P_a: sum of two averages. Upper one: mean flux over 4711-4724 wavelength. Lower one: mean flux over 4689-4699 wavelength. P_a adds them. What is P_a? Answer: 40.7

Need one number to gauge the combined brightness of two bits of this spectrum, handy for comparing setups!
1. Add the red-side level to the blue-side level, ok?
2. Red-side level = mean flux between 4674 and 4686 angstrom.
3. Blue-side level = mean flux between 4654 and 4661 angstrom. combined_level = 40.9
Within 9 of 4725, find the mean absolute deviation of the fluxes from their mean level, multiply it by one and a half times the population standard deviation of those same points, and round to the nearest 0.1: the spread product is 1.4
